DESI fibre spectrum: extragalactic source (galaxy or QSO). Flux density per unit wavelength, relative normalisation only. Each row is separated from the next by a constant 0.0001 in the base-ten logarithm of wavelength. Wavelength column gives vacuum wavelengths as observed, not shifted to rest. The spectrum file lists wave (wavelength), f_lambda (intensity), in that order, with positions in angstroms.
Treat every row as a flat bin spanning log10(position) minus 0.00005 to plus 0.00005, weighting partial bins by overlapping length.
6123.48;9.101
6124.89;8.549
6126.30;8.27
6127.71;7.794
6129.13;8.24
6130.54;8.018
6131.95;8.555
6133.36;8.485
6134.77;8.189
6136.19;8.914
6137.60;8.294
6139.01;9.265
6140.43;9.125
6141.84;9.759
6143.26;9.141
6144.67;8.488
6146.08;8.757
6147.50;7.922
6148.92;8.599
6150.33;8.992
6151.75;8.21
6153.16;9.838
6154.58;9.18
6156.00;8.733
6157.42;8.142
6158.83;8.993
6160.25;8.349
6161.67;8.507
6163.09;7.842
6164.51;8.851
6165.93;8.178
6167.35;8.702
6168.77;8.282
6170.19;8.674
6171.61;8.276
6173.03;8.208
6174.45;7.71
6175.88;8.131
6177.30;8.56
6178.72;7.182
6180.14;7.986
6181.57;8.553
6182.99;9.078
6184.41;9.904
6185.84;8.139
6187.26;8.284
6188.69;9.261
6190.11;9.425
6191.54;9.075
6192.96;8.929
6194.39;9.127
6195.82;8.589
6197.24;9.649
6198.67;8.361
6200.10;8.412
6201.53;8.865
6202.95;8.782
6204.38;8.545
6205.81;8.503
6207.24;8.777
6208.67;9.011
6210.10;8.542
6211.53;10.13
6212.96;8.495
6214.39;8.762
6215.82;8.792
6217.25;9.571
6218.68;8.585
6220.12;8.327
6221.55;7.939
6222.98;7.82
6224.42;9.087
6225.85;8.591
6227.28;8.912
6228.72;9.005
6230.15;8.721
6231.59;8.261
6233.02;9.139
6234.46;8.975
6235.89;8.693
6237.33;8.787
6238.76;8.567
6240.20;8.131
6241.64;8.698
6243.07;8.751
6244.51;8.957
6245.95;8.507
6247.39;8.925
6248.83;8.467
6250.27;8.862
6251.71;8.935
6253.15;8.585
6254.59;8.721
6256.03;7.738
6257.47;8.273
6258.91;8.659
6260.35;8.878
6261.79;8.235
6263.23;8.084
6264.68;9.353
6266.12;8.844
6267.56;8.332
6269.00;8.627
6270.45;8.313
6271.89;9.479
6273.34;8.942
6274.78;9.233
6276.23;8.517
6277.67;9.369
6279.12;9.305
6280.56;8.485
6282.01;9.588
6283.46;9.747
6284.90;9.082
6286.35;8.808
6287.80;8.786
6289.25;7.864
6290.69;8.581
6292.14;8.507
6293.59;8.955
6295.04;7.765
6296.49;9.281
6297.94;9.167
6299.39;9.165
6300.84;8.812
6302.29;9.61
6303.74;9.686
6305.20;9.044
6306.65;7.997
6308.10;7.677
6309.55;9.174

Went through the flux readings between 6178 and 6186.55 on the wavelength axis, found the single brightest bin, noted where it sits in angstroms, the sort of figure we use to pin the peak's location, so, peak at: 6184.41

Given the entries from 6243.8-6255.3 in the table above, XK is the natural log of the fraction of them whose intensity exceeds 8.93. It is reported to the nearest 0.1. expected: -1.4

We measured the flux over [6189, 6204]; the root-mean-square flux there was 8.9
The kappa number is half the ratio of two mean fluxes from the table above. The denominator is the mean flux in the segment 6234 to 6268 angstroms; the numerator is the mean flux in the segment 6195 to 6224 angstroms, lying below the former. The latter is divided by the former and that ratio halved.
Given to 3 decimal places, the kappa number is 0.506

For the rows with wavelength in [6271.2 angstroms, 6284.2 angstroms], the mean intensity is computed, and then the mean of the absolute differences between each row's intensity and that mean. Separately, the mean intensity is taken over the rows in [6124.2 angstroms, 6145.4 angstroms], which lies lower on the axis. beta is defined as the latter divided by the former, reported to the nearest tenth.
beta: 24.0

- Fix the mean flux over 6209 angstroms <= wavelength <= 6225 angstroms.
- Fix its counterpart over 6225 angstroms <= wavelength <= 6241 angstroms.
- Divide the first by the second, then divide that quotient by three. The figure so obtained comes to 0.334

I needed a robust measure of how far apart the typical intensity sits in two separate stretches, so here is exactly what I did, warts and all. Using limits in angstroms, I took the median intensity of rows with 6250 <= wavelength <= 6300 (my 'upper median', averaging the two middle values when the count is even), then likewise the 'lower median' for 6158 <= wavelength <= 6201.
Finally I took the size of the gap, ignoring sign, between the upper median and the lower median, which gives 0.28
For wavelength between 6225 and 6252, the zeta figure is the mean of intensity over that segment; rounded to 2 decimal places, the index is 8.73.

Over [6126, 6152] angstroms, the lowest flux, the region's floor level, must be 7.794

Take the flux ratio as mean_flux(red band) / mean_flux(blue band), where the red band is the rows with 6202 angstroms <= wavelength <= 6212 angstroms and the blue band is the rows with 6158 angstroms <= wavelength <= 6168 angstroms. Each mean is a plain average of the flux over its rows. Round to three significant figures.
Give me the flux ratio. 1.05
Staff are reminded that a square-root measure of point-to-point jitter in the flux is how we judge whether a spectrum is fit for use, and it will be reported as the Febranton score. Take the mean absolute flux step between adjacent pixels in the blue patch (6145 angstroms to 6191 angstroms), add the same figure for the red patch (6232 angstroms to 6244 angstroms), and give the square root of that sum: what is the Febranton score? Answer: 0.96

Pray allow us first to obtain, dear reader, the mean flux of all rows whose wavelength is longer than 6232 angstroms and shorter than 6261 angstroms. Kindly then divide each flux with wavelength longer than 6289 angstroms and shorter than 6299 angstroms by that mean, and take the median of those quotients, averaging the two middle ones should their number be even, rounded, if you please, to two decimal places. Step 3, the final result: 0.99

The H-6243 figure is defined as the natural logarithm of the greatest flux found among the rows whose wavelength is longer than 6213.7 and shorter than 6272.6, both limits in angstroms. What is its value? 2.26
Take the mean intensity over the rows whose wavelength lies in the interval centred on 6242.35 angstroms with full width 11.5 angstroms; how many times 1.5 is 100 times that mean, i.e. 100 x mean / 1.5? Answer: 578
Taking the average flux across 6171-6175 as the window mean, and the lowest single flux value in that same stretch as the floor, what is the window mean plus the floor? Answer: 15.8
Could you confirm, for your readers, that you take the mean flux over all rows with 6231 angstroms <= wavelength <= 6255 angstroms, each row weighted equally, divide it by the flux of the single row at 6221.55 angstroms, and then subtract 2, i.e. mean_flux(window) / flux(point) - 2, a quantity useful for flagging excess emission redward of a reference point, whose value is -0.90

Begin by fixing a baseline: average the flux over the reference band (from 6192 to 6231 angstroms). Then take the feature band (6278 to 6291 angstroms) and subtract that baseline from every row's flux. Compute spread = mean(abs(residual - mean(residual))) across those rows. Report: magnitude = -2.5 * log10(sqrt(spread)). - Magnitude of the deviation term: 0.42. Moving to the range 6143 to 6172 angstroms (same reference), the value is 0.55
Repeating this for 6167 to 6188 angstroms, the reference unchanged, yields 0.46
